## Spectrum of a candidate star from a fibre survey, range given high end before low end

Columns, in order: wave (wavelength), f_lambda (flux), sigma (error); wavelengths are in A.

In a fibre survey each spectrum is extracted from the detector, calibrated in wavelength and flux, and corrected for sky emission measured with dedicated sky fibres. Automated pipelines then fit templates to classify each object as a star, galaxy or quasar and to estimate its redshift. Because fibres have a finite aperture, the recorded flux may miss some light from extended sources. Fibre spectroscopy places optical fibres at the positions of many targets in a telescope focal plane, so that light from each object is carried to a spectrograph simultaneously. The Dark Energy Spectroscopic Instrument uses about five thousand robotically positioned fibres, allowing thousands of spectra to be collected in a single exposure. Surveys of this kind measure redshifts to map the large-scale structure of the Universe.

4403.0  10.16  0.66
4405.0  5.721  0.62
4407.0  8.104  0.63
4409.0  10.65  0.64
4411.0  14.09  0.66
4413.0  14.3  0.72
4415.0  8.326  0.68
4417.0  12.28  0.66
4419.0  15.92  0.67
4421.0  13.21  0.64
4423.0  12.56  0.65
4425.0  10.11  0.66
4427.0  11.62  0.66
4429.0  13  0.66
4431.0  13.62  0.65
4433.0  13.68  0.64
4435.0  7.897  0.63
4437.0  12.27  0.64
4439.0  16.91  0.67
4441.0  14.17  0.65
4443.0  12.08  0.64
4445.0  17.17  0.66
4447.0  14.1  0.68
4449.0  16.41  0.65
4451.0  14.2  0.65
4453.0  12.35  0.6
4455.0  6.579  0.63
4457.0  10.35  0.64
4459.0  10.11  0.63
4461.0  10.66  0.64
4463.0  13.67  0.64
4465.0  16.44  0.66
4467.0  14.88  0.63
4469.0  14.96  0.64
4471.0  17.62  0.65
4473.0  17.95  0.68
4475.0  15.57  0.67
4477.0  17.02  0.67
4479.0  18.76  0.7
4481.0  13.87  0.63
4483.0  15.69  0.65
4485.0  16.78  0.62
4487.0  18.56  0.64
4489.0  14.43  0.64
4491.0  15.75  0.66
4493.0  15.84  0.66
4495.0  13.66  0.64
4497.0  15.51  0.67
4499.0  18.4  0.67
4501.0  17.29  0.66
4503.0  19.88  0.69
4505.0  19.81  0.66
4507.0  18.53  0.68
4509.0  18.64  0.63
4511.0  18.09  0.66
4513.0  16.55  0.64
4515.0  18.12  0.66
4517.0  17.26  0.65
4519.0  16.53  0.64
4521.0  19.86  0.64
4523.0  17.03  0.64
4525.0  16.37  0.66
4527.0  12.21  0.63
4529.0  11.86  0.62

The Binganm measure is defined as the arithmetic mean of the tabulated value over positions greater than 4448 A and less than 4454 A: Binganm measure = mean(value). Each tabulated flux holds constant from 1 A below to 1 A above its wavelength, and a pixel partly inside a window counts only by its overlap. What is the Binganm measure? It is 14.3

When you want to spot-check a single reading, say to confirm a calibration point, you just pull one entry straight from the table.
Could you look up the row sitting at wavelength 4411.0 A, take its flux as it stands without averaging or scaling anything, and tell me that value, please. 14.09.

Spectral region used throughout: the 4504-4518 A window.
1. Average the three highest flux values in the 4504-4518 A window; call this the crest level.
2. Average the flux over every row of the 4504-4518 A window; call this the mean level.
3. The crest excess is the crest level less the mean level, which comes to 0.85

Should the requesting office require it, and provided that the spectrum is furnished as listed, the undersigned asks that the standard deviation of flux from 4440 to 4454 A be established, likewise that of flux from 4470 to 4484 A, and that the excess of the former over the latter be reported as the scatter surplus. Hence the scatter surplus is 0.2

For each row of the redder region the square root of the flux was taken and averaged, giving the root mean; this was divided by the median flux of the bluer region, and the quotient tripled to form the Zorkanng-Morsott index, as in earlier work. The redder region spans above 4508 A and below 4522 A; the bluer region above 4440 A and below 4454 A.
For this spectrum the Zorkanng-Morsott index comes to 0.89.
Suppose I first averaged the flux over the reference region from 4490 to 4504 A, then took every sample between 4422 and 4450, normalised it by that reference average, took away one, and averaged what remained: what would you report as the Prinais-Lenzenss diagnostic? -0.20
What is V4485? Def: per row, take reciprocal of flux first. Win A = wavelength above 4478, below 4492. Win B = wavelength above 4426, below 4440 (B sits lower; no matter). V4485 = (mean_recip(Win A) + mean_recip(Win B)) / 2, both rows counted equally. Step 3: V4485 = 0.0723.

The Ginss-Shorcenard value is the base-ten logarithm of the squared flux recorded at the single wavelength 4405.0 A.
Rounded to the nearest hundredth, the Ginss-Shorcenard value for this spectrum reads 1.51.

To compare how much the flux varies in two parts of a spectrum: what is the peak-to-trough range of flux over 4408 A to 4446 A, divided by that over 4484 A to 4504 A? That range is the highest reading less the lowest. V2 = 1.5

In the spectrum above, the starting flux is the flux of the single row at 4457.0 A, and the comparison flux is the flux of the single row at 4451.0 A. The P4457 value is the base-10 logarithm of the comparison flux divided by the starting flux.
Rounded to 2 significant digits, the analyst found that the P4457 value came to 0.14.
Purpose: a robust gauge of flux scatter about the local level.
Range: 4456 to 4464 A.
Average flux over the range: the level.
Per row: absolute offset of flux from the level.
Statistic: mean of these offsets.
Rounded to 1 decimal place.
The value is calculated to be 1.2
